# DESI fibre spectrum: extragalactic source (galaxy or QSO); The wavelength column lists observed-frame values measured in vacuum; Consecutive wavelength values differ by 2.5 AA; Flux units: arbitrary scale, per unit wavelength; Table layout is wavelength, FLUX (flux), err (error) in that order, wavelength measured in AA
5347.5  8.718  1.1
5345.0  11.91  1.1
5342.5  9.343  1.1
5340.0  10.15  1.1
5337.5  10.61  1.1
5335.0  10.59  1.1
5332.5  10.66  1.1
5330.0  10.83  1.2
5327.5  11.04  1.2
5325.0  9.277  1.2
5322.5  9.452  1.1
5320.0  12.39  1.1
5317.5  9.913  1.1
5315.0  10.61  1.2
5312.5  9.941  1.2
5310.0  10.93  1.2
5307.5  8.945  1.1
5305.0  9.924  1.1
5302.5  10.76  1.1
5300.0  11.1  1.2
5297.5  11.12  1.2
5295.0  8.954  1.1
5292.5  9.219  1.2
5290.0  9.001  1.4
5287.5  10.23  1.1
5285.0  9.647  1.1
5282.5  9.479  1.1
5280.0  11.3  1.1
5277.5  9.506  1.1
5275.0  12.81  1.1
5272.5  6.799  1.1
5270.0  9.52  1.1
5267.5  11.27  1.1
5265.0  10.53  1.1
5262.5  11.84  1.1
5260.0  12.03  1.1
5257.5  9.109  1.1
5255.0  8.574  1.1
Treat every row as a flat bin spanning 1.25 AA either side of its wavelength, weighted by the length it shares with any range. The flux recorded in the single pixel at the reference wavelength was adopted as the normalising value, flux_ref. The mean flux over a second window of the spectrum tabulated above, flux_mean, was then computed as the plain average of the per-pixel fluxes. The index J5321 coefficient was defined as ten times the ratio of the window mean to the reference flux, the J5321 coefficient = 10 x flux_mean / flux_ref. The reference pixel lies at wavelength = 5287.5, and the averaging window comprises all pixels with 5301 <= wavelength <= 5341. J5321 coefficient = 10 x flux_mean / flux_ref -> 10.1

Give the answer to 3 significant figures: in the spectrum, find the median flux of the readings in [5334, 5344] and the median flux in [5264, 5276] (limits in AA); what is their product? 109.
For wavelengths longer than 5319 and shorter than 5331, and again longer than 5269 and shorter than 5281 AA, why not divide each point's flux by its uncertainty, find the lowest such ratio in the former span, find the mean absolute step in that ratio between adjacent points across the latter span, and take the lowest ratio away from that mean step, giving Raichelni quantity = -4.59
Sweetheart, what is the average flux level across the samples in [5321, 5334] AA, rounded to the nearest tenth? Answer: 10.3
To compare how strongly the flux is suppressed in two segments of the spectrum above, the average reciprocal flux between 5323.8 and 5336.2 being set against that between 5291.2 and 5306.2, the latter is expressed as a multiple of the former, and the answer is 1.03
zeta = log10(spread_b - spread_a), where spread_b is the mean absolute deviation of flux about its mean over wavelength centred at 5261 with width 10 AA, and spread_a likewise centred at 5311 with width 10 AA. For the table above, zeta -0.40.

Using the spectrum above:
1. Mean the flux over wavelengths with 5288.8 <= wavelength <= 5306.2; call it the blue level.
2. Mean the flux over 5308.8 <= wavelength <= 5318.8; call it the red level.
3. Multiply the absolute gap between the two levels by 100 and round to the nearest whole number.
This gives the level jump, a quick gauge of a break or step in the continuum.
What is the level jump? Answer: 34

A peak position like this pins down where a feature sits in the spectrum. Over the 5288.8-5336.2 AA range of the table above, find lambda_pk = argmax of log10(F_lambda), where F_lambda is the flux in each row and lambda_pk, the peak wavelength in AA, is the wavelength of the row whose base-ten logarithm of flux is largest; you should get 5320.0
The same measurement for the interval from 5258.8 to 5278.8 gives 5275.0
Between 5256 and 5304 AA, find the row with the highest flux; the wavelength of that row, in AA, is 5275.0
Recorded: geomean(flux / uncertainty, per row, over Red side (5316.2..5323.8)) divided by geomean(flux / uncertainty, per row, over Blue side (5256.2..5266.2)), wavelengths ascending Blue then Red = 0.97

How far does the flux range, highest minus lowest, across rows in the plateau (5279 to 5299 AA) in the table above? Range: 2.3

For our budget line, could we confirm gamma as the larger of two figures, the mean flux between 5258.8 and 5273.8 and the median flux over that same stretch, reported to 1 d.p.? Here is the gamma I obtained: 10.9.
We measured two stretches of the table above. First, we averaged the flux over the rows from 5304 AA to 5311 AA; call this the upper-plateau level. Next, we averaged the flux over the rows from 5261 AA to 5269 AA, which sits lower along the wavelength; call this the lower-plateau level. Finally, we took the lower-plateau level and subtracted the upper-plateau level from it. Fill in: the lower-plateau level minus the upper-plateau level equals 1.3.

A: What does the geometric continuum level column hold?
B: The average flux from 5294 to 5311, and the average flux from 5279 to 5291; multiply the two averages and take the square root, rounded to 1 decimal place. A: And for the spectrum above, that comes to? 10.1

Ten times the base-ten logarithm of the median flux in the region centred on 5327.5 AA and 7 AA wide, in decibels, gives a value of 10.3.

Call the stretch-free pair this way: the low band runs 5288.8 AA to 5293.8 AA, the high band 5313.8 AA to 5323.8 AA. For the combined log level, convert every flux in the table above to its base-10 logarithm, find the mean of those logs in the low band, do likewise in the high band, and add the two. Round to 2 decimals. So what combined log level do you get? 1.98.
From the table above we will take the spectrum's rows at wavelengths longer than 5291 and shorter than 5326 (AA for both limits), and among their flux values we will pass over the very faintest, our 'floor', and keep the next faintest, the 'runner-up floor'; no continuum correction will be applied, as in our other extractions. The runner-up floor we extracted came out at 8.954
